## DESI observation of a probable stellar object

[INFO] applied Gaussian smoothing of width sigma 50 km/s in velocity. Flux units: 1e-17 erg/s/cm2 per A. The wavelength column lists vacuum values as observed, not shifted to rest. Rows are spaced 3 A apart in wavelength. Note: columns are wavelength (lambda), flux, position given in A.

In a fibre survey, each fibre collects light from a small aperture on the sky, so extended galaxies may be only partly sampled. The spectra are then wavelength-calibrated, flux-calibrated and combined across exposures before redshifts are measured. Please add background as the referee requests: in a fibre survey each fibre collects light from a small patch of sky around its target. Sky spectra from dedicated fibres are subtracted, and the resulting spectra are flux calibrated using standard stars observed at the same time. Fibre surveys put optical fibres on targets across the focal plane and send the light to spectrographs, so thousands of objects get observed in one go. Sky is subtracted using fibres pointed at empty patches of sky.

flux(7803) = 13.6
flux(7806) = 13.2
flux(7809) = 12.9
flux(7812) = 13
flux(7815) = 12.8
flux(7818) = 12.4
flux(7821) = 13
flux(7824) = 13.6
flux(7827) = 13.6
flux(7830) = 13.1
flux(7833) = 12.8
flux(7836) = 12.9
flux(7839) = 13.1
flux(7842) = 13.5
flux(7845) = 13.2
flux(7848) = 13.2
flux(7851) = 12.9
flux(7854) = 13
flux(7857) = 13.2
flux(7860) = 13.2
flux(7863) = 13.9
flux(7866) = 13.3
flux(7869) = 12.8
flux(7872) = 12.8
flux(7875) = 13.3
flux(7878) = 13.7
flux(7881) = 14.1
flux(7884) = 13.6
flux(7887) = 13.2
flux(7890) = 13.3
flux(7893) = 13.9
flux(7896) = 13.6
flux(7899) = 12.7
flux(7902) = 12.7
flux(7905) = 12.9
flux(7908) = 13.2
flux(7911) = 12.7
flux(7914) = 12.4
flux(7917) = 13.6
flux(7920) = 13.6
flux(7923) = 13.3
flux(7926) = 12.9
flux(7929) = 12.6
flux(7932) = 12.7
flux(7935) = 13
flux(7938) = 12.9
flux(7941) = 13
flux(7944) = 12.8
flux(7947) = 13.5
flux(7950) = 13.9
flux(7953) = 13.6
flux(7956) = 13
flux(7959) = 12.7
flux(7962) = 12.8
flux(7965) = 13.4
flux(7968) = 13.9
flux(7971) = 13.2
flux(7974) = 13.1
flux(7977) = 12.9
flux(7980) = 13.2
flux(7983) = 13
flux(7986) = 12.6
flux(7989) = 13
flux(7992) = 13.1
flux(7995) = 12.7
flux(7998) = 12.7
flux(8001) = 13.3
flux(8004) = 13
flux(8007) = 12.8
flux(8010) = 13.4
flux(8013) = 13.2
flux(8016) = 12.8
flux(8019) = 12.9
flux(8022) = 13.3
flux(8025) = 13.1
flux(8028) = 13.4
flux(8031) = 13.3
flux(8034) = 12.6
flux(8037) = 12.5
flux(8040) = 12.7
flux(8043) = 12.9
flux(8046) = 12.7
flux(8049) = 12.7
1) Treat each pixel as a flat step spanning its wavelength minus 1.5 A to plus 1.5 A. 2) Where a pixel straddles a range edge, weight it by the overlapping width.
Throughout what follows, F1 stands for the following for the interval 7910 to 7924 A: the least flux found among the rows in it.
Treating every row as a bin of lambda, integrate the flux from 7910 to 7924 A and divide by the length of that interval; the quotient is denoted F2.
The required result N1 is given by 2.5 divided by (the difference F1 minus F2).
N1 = -3.4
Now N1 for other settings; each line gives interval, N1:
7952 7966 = -6.7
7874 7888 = -6.2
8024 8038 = -5.1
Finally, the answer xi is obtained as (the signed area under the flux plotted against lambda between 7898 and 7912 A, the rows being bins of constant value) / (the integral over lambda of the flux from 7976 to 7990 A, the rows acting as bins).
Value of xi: 0.99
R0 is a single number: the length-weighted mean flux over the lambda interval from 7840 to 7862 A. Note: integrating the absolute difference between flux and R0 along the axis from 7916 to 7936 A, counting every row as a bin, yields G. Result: 7.2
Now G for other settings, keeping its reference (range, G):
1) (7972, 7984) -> 1.6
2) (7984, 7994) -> 2.9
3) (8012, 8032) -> 3.6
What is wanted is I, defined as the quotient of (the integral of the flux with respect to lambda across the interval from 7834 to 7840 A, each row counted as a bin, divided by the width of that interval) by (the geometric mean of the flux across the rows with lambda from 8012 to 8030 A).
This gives 0.99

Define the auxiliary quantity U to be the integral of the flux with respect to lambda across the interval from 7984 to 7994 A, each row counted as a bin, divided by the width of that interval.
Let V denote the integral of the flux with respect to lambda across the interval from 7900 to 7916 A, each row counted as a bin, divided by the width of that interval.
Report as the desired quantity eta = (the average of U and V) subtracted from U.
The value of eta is 0.0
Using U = 12.9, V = 12.8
